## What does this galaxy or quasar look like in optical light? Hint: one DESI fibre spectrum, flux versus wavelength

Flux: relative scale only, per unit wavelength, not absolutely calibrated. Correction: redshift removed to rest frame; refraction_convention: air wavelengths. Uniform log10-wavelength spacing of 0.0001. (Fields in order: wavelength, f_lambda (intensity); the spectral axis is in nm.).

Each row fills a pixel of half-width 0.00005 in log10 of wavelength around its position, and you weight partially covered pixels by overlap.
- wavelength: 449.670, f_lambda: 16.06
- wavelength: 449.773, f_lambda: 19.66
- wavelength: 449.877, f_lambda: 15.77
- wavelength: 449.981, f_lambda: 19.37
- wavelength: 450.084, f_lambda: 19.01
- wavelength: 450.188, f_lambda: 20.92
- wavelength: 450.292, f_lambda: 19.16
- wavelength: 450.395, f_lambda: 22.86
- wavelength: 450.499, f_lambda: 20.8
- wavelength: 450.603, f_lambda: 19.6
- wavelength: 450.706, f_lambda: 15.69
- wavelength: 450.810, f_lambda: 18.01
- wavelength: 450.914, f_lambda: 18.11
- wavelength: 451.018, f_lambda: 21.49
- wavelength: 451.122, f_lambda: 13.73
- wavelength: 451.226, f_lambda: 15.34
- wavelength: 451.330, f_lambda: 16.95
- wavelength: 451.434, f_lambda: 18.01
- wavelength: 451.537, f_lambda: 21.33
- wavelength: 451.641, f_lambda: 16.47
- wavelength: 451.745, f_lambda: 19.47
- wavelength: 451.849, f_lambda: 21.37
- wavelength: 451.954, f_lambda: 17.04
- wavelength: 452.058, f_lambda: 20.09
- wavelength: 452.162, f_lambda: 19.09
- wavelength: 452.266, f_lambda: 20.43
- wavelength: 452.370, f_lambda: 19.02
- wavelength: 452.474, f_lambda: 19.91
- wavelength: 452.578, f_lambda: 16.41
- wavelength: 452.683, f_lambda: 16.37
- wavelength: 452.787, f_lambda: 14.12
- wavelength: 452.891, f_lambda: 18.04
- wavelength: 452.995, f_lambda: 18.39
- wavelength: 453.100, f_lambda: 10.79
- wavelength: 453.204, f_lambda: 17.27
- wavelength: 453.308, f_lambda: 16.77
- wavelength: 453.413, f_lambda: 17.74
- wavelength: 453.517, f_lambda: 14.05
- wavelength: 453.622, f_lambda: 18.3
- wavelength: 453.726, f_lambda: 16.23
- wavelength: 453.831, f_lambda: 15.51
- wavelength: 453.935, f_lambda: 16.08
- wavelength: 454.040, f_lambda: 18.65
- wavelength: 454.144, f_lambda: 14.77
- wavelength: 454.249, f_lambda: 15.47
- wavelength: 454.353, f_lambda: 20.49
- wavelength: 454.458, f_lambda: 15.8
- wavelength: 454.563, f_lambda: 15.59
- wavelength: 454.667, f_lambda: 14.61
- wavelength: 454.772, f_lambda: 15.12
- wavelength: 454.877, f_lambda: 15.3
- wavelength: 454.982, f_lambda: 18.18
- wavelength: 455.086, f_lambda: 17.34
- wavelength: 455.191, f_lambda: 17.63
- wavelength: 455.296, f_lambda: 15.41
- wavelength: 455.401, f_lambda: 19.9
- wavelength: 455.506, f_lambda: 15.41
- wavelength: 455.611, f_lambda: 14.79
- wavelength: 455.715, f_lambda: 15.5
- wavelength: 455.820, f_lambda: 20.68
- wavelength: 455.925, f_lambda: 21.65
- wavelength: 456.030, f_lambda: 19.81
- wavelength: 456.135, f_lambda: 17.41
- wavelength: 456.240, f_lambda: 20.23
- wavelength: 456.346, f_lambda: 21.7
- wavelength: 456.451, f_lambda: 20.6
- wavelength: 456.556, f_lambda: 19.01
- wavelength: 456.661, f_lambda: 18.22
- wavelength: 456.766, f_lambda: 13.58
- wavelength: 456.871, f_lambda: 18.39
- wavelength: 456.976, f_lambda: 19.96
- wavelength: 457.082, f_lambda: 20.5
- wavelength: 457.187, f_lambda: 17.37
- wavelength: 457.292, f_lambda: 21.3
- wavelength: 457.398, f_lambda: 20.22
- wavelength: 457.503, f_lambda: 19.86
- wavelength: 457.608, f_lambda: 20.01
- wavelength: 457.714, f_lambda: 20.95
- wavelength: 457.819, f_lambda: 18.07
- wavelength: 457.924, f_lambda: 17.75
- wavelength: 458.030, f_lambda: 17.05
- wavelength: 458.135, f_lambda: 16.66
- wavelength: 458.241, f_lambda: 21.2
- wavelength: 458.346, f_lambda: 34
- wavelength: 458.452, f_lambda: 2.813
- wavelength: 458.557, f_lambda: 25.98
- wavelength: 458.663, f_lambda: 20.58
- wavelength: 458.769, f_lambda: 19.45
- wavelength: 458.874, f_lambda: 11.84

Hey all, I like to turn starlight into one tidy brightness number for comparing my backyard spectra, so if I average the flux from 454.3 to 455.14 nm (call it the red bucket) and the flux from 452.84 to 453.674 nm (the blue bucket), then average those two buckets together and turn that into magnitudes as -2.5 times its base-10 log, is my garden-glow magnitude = -3.043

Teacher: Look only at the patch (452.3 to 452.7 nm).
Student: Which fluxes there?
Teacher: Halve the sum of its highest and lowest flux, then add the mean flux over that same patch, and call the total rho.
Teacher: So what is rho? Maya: 36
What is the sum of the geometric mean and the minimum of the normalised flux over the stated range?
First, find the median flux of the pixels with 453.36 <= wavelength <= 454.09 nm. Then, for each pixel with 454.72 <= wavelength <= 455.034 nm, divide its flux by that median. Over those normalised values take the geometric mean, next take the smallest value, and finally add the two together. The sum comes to 1.93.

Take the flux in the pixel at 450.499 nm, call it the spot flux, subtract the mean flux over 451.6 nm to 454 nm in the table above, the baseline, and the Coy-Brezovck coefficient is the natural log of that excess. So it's 1.2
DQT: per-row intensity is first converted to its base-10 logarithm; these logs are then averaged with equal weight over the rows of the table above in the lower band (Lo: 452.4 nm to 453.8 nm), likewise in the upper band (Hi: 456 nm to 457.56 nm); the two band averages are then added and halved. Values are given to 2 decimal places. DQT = 1.25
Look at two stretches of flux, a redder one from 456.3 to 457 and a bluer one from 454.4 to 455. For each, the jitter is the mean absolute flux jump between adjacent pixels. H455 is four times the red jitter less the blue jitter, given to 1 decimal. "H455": 8.7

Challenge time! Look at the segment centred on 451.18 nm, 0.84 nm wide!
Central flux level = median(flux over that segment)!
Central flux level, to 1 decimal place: 18.0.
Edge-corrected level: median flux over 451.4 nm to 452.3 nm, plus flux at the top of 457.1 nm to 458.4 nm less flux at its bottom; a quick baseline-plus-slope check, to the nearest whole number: 36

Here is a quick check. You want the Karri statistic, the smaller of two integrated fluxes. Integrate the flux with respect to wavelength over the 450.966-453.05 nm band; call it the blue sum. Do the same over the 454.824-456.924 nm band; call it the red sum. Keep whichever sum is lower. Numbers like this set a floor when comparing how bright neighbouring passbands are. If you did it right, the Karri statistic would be 37.8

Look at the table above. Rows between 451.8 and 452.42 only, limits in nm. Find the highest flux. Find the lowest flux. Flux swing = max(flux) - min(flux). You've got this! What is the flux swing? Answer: 4.3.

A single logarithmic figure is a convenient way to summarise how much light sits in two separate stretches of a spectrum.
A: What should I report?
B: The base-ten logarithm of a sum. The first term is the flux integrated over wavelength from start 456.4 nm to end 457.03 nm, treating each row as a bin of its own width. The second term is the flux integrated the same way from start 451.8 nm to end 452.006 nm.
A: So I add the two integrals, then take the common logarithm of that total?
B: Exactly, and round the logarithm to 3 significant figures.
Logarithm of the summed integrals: 1.19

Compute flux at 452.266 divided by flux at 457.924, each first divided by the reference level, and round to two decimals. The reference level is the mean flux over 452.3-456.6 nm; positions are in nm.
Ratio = 1.15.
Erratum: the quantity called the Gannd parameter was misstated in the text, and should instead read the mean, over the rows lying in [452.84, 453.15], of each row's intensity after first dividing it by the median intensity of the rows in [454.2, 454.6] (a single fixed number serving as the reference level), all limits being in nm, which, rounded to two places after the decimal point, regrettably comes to 1.00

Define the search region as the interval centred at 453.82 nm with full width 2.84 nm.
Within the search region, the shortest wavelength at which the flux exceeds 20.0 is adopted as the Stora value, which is 454.353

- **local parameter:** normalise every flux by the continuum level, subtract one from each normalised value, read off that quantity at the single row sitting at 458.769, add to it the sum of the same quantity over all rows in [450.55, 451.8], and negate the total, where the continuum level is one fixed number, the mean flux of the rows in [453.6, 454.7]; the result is -1.2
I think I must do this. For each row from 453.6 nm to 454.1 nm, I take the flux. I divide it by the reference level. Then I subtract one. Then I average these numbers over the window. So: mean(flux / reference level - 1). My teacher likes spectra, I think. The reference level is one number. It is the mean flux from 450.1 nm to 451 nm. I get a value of -0.13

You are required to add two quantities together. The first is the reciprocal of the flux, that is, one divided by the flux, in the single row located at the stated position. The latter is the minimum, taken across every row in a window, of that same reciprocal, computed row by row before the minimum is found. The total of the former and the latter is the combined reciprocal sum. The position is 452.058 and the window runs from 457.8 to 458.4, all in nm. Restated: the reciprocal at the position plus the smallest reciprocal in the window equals 0.079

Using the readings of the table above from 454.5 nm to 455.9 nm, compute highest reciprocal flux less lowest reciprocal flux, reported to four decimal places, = 0.0201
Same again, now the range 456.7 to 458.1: 0.0267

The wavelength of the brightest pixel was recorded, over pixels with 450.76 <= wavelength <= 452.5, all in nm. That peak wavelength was 451.018 nm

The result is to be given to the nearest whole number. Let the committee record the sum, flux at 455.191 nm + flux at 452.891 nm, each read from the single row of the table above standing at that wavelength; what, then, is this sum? 36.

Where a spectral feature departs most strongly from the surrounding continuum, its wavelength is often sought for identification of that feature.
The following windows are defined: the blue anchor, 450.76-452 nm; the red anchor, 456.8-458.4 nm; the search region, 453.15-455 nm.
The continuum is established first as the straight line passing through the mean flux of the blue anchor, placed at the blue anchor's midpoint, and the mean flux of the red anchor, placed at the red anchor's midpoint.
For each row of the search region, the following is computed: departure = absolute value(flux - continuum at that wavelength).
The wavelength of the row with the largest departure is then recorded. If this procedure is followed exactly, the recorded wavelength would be 453.517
